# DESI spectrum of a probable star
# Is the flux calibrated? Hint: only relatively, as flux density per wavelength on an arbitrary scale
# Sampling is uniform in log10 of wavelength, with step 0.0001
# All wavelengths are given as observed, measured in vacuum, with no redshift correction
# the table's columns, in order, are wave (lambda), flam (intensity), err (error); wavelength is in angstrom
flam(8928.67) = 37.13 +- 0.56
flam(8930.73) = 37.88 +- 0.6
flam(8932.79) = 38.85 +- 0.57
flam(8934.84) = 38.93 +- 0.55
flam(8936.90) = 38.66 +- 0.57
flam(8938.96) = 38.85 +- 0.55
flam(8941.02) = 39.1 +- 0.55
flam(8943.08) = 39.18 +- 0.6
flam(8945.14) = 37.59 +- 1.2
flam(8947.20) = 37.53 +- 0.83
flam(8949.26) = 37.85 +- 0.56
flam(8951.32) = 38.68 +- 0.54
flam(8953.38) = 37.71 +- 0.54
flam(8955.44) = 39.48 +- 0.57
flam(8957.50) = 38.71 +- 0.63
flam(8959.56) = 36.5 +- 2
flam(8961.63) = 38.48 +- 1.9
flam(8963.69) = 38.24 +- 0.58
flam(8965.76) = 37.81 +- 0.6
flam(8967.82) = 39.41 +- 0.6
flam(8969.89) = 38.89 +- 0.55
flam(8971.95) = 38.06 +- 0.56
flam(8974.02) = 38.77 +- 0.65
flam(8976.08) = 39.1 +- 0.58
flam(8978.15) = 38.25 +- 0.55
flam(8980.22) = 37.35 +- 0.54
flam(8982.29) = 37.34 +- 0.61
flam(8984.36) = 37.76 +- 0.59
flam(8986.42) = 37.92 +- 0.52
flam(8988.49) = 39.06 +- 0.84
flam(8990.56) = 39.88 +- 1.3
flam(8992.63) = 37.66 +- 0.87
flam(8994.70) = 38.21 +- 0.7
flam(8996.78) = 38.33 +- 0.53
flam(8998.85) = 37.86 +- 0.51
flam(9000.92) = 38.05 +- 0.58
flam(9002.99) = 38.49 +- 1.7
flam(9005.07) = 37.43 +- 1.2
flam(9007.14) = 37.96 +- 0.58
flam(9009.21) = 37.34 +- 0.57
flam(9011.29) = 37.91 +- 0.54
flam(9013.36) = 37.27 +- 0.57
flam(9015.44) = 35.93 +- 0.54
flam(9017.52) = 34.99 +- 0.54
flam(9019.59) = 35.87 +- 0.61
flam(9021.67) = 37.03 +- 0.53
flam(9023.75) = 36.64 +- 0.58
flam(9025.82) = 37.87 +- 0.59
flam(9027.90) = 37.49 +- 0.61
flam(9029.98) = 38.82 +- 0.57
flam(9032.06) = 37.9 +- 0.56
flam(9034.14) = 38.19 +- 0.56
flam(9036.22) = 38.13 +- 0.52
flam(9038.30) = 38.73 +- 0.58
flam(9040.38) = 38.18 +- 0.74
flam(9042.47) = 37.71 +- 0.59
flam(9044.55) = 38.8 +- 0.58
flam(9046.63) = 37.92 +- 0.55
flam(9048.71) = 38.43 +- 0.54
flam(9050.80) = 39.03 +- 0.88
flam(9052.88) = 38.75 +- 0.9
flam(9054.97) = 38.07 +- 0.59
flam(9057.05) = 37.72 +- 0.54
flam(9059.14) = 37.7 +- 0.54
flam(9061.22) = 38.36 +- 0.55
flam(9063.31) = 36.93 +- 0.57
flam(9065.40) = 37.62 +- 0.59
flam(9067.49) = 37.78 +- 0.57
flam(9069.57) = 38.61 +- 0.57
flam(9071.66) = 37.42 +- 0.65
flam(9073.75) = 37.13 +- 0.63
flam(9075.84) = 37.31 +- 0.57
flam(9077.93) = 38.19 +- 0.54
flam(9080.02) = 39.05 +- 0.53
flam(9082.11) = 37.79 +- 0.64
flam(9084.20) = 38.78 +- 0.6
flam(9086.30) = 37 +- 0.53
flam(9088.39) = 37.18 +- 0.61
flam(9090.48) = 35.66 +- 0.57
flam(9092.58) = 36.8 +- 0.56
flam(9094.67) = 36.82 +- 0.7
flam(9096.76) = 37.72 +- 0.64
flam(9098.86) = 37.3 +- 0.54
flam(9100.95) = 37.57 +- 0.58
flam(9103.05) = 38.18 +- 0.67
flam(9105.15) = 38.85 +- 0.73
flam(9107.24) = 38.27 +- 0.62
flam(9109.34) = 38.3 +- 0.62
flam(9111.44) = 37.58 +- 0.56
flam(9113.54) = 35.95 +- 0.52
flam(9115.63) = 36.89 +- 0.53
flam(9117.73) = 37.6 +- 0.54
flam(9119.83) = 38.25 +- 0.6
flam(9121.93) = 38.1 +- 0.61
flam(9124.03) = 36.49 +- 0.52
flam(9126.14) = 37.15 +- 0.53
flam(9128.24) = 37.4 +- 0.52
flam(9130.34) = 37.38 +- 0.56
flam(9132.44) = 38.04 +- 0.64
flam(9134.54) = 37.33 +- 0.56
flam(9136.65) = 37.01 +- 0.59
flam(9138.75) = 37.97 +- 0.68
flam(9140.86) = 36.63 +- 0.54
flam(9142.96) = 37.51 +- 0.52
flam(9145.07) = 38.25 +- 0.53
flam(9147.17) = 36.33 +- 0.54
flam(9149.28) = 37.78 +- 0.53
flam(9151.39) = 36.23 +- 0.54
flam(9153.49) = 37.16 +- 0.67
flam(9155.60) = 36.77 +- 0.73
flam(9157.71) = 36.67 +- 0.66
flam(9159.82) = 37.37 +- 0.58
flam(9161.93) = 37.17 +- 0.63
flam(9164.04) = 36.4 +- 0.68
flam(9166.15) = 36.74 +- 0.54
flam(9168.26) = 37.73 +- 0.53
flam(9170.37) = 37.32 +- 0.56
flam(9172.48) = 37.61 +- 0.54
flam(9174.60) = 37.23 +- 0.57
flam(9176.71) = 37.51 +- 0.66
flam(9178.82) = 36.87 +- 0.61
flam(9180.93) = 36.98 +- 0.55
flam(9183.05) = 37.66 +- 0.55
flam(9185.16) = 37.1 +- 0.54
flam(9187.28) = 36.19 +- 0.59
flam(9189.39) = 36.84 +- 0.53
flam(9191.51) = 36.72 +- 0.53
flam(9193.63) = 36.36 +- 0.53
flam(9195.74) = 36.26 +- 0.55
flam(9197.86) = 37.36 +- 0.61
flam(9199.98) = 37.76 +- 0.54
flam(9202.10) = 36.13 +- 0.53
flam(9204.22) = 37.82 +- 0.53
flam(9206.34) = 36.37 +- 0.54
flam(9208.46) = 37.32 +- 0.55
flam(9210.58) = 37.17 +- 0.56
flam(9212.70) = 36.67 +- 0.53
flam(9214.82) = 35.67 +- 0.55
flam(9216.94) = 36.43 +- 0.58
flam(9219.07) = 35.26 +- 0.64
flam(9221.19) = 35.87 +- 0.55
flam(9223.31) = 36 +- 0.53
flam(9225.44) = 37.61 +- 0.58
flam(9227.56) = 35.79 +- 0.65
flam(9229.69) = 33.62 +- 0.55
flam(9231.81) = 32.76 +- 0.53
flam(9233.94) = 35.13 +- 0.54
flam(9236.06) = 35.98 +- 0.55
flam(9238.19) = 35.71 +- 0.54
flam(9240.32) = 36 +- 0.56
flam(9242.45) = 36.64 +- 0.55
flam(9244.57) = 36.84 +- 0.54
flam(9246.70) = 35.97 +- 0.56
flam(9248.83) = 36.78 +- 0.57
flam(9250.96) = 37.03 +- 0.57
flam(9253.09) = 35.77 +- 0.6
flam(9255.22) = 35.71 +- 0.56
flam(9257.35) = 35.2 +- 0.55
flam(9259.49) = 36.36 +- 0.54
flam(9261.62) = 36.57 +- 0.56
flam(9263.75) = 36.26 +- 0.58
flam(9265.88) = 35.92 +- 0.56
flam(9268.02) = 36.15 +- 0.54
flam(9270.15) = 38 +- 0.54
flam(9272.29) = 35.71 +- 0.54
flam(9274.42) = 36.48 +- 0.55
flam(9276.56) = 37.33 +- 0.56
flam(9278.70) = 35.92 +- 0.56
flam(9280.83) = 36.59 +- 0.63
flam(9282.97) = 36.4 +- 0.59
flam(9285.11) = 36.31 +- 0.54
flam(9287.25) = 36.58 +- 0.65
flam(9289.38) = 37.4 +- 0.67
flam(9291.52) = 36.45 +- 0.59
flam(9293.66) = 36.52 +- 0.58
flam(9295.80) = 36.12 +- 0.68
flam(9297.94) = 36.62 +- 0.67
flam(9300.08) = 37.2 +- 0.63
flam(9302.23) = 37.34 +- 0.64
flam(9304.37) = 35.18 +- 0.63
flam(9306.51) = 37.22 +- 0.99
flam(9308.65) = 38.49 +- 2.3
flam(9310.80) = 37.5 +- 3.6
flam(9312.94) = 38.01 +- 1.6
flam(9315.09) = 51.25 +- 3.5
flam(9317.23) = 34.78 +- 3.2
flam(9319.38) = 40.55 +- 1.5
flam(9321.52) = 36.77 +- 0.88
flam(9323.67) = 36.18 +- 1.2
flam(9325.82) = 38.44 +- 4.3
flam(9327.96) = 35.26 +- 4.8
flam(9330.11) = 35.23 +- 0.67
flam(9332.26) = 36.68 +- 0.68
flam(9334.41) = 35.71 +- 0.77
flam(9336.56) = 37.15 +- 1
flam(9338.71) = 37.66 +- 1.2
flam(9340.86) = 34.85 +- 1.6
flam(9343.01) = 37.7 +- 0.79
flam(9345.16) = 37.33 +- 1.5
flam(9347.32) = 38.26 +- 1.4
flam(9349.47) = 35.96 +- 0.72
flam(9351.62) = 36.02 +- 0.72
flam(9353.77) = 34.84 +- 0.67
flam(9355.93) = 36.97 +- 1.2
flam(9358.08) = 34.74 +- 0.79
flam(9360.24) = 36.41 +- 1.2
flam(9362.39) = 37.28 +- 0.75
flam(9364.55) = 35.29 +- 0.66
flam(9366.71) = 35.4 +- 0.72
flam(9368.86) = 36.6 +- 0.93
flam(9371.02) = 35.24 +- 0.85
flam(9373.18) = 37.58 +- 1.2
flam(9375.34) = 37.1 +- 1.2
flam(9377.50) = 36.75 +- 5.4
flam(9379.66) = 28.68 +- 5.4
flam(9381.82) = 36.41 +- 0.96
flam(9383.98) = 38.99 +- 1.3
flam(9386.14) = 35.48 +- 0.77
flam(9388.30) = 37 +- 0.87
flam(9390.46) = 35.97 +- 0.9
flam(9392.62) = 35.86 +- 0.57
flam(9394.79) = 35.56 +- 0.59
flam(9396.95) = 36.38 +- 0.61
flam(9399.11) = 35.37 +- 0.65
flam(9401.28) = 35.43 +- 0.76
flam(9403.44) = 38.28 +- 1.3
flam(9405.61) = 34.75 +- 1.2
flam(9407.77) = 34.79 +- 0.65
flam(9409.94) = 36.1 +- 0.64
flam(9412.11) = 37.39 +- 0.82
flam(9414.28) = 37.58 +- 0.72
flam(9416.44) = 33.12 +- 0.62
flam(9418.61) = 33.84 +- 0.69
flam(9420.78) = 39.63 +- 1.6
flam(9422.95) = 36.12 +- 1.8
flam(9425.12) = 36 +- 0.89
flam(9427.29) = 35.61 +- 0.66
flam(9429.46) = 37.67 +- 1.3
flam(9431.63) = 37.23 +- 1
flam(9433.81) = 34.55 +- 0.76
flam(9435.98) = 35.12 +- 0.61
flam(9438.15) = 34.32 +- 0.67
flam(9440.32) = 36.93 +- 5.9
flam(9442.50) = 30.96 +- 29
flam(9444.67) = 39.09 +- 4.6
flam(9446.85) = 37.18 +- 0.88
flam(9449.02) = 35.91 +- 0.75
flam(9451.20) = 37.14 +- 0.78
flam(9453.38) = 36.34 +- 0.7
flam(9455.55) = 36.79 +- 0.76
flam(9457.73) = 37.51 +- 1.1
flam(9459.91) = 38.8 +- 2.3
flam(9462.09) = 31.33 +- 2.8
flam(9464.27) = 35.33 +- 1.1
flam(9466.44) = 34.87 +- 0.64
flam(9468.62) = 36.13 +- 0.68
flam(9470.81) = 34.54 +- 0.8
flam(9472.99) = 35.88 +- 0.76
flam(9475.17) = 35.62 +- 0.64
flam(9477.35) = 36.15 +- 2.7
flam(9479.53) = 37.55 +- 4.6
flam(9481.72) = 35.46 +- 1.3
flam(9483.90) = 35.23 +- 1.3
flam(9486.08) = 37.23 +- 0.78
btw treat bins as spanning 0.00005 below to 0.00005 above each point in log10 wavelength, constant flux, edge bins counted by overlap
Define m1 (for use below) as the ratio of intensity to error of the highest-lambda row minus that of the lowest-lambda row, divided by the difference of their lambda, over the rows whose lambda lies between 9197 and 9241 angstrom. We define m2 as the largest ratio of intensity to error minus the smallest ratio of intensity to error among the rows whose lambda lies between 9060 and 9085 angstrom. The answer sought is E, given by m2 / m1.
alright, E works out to 225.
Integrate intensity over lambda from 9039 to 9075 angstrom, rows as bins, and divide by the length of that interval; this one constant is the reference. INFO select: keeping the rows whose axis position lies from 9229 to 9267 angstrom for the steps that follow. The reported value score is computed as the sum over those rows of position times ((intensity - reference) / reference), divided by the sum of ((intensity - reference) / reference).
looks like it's 9245.0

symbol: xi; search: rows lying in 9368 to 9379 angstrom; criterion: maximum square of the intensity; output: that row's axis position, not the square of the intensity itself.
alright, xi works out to 9373.18 angstrom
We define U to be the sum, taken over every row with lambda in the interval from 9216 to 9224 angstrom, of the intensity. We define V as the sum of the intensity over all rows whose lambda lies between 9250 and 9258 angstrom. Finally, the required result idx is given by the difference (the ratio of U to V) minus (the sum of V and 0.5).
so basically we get -143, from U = 144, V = 144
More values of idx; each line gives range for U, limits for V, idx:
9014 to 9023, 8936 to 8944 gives -155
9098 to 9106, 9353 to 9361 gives -142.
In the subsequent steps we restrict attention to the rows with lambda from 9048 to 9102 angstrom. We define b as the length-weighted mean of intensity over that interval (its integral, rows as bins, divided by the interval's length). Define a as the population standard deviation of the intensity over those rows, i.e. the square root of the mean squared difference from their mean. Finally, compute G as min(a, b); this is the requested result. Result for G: 0.8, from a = 0.8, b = 37.7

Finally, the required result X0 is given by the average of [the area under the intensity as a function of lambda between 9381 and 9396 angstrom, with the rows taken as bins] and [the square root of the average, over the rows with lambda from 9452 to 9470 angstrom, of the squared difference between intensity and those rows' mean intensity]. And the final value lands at 275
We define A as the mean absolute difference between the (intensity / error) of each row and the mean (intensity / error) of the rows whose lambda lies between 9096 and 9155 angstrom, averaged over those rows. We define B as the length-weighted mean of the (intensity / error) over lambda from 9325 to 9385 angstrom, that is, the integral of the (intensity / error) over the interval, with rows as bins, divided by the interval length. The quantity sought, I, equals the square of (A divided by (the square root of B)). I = 0.6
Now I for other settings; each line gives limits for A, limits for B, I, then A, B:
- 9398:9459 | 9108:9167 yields 2.5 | 12.8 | 64.7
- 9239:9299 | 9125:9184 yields 0.2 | 3.3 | 64.4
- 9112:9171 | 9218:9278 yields 0.4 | 5.2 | 64.4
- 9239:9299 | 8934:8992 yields 0.2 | 3.3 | 59.7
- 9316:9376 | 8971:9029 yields 2.2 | 11.5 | 60.3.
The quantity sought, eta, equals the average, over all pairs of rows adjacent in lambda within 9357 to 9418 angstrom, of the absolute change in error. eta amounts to 0.5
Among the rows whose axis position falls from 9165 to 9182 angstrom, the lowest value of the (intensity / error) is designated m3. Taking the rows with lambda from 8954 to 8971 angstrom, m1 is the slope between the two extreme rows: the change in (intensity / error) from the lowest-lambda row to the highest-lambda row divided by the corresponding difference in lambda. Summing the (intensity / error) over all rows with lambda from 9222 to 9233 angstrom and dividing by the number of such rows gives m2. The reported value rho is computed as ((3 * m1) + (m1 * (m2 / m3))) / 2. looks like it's 0.2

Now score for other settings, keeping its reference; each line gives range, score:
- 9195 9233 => 9219.0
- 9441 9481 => 9461.0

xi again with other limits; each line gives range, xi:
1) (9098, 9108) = 9105.15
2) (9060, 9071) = 9069.57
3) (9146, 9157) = 9149.28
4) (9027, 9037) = 9029.98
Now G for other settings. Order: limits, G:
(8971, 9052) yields 0.9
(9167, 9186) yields 0.3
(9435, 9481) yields 2.0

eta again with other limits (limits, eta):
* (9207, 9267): 0.0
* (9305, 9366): 0.8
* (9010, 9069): 0.1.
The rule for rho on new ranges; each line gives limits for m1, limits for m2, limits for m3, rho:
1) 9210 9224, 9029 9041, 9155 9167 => 0.3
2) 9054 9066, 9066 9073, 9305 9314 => -0.3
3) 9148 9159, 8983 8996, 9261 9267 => -3.6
